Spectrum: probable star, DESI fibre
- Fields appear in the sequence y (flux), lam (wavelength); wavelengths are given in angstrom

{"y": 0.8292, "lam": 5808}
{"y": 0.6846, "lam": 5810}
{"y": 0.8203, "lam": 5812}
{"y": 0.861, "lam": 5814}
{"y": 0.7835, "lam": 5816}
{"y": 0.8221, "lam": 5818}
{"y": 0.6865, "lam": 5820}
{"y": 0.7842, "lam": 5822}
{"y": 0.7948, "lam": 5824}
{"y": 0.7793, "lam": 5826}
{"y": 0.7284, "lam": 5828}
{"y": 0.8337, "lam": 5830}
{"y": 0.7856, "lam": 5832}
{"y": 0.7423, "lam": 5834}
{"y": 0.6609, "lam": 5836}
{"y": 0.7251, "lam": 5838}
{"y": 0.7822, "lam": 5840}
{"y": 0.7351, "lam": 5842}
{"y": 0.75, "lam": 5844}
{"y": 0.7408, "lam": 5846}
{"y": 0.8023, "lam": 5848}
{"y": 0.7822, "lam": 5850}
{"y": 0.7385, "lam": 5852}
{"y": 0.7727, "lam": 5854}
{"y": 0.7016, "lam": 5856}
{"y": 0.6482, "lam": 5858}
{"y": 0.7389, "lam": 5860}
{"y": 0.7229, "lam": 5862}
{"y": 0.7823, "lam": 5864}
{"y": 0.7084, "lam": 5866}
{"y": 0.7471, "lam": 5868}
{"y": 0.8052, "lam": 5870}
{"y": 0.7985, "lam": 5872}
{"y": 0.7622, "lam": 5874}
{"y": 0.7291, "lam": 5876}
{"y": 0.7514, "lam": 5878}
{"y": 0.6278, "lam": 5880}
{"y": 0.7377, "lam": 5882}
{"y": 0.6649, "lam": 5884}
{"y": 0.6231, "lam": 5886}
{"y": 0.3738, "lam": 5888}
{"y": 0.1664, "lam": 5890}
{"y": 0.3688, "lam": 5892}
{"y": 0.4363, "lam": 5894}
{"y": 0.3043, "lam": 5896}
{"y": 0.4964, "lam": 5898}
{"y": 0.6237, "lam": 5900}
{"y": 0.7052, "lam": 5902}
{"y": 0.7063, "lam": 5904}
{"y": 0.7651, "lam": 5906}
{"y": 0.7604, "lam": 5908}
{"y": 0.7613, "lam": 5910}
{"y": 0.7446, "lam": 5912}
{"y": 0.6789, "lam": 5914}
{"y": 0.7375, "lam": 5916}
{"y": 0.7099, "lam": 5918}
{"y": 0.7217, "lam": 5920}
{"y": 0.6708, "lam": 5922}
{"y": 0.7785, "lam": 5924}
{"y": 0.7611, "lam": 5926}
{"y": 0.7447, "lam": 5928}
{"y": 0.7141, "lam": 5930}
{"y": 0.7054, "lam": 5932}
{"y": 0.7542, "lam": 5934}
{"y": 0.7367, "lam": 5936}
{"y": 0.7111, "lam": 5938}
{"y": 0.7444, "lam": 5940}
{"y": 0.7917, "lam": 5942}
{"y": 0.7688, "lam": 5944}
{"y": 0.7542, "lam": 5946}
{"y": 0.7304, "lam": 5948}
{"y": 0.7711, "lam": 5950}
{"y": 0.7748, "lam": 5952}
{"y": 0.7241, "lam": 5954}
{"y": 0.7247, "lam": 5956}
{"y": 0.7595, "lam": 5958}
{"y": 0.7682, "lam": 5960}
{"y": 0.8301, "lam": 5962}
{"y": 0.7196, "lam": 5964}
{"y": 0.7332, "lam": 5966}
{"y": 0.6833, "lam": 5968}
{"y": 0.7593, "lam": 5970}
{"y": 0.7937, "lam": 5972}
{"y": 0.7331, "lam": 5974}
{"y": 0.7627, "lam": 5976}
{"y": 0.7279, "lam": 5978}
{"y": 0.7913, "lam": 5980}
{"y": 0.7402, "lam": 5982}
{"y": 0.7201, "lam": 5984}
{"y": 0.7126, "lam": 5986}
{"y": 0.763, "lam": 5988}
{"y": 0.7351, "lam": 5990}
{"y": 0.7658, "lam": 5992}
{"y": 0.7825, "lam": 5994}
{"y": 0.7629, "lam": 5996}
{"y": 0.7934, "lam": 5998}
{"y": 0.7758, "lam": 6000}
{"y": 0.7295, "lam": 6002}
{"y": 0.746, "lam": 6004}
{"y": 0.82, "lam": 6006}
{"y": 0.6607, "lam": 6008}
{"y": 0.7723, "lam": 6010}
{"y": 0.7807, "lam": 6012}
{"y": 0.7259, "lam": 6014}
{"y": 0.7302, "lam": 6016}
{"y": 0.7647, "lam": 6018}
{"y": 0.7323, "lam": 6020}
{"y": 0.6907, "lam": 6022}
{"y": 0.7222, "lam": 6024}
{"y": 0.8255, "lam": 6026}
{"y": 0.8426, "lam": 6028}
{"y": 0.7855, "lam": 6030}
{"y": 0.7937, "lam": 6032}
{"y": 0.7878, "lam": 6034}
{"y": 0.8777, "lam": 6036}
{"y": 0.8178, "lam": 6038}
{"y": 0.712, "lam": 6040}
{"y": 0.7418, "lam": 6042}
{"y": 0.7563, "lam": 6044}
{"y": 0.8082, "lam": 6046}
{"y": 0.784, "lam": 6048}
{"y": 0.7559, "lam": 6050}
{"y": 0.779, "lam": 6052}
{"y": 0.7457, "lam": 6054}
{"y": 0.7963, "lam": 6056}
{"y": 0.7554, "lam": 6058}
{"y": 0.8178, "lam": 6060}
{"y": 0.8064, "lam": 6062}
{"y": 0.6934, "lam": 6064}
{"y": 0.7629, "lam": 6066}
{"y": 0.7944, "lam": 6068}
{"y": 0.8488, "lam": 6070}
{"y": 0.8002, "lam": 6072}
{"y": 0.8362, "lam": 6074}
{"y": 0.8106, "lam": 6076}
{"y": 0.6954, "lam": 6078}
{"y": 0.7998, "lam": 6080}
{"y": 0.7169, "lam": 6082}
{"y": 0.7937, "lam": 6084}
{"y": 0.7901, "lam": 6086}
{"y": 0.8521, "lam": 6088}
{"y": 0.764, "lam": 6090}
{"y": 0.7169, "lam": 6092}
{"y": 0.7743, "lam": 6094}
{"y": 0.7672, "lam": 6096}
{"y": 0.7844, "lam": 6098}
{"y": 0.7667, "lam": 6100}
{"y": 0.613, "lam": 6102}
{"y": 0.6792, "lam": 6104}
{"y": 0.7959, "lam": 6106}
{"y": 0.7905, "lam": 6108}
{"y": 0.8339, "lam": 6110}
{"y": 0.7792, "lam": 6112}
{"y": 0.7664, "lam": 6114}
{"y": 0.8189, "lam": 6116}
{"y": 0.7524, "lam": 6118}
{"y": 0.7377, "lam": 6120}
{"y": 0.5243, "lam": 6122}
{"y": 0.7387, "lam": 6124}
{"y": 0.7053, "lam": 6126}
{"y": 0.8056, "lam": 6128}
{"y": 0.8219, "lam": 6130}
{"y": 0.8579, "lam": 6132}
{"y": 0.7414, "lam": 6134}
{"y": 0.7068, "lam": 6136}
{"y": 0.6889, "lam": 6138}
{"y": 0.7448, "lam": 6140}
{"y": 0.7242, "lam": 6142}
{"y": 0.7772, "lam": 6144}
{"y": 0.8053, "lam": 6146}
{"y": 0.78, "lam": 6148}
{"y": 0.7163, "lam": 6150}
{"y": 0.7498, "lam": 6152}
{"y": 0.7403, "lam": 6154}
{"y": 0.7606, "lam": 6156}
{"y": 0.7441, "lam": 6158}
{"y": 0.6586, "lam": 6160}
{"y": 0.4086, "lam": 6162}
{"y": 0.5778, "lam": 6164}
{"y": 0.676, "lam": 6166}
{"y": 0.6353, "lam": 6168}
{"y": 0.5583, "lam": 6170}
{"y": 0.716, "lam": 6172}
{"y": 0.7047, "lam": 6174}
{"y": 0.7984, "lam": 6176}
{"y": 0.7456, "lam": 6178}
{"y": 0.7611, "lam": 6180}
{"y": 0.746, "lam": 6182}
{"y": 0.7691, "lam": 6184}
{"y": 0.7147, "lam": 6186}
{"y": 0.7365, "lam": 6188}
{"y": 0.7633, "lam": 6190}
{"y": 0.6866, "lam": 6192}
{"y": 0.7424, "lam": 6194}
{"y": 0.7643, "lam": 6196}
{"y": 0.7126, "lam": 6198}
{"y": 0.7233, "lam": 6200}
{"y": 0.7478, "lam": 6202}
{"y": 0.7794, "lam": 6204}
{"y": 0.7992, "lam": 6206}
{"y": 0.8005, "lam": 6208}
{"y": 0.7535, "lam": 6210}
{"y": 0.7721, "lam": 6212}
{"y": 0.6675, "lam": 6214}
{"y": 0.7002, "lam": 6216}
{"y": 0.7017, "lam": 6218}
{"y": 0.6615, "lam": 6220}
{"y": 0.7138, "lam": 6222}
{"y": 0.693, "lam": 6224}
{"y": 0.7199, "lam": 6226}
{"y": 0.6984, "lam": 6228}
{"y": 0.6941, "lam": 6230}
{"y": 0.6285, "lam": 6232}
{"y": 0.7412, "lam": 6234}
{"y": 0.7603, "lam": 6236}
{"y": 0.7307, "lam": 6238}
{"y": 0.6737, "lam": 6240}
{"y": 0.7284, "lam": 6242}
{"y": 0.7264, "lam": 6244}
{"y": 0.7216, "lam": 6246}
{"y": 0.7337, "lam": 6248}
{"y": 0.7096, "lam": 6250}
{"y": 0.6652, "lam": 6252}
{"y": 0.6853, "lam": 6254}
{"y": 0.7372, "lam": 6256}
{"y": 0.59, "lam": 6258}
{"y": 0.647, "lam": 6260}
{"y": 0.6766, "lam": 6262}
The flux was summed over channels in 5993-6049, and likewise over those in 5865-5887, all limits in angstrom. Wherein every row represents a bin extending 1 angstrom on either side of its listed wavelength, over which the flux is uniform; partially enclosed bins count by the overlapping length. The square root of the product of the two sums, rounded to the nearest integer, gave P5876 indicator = 13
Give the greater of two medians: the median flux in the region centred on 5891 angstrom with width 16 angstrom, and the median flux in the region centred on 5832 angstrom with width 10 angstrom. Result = 0.742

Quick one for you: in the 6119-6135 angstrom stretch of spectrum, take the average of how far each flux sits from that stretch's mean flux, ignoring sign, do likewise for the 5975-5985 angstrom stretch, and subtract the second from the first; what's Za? 0.042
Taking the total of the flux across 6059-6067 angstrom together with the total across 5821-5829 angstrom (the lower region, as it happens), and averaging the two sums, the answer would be 3.1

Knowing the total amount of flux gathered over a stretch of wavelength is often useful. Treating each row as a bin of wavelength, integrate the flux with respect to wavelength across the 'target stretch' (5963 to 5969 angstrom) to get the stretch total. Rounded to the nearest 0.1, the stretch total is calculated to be 4.3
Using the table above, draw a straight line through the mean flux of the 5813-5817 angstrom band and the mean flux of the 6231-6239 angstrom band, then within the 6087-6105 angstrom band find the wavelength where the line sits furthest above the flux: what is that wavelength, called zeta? 6102 angstrom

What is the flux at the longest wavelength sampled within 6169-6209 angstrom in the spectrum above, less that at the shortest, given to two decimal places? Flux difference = 0.24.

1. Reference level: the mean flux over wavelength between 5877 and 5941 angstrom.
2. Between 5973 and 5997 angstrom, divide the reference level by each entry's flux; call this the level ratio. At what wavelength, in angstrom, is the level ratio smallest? 5980 angstrom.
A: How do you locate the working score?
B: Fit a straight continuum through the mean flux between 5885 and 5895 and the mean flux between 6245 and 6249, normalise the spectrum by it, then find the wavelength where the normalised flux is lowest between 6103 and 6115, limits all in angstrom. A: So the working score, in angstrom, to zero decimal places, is 6104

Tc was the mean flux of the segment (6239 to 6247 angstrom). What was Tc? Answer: 0.713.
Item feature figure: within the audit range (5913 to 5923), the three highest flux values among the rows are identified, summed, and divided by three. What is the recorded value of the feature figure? 0.723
